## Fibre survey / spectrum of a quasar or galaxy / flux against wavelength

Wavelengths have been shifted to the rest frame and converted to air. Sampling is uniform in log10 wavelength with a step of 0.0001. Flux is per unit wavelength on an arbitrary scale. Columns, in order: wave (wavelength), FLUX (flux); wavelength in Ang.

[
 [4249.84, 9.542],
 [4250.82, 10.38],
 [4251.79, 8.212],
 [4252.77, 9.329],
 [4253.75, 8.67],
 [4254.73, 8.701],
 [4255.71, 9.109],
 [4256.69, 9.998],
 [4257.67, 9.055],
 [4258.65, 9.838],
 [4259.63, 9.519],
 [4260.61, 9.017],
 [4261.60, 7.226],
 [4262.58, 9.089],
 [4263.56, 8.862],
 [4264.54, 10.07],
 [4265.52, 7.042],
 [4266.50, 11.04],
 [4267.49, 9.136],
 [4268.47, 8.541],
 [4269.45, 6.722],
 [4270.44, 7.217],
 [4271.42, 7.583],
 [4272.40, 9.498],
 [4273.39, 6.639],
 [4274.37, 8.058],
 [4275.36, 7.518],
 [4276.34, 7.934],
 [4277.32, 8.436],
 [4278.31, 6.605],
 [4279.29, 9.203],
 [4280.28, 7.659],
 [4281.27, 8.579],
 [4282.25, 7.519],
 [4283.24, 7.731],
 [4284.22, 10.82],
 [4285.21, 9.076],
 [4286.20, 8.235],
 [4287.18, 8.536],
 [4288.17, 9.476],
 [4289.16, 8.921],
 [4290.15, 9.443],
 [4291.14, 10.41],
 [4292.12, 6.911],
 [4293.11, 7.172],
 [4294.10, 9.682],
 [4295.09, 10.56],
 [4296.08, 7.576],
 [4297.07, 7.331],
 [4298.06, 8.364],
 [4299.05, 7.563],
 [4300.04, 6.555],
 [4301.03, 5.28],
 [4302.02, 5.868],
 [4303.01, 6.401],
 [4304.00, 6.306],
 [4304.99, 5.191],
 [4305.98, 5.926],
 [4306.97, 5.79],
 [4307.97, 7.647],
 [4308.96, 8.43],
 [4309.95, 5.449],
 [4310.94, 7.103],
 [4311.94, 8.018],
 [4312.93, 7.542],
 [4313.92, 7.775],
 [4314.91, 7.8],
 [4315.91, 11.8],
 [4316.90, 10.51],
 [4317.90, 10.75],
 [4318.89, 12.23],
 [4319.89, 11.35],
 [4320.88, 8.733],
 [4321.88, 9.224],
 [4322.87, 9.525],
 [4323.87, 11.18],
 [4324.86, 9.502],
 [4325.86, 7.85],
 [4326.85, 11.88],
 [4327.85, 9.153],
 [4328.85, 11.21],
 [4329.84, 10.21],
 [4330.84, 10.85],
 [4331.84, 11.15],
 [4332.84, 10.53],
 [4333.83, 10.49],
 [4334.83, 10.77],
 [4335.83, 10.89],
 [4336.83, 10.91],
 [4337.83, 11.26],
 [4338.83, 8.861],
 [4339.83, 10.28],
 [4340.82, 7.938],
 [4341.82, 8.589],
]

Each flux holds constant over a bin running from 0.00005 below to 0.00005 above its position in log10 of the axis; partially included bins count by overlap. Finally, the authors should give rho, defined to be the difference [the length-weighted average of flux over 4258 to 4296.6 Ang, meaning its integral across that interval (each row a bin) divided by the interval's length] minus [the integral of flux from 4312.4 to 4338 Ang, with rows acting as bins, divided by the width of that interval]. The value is -1.6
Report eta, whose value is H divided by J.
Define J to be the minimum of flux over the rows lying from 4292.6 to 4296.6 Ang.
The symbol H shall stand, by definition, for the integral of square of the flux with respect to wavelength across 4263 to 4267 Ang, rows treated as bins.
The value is 49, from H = 351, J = 7.172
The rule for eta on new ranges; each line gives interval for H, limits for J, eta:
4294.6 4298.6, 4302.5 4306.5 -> 56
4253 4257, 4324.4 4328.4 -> 42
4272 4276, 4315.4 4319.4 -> 24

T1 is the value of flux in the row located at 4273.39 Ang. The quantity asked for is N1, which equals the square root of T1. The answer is 2.6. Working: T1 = 6.639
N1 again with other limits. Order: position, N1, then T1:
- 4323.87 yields 3.3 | 11.18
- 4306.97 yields 2.4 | 5.79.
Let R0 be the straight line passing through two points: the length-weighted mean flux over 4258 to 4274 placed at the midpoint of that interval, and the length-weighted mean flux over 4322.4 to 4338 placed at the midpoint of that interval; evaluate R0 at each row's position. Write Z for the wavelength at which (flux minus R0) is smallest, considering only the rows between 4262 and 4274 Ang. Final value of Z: 4273.39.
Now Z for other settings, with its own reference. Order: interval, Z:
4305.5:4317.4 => 4309.95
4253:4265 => 4261.60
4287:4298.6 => 4292.12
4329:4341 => 4340.82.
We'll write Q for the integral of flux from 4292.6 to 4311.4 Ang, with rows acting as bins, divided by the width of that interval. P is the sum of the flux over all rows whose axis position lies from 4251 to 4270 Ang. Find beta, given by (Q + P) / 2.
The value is 88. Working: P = 169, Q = 7.06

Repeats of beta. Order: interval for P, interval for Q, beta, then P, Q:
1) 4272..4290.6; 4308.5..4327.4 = 85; 160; 9.30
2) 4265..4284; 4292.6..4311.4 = 80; 153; 7.06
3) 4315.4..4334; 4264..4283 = 103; 198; 8.15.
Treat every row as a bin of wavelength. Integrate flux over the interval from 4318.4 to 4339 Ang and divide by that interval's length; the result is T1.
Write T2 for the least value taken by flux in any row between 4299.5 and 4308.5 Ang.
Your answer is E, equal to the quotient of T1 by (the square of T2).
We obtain 0.39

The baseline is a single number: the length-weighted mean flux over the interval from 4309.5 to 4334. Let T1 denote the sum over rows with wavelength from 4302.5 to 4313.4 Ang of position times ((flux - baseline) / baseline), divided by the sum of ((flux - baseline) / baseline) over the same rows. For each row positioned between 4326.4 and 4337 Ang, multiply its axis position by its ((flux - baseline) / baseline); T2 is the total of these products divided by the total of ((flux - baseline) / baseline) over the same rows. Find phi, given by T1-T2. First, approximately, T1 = 4307.4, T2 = 4331.9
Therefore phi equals -24.6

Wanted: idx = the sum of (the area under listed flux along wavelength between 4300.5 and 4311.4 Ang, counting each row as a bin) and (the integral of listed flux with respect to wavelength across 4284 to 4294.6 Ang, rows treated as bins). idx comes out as 163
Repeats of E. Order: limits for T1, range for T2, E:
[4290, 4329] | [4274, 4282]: 0.19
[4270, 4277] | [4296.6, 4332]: 0.29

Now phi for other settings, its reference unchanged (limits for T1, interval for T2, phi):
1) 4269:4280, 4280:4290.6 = -9.9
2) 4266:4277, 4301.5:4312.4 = -33.7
